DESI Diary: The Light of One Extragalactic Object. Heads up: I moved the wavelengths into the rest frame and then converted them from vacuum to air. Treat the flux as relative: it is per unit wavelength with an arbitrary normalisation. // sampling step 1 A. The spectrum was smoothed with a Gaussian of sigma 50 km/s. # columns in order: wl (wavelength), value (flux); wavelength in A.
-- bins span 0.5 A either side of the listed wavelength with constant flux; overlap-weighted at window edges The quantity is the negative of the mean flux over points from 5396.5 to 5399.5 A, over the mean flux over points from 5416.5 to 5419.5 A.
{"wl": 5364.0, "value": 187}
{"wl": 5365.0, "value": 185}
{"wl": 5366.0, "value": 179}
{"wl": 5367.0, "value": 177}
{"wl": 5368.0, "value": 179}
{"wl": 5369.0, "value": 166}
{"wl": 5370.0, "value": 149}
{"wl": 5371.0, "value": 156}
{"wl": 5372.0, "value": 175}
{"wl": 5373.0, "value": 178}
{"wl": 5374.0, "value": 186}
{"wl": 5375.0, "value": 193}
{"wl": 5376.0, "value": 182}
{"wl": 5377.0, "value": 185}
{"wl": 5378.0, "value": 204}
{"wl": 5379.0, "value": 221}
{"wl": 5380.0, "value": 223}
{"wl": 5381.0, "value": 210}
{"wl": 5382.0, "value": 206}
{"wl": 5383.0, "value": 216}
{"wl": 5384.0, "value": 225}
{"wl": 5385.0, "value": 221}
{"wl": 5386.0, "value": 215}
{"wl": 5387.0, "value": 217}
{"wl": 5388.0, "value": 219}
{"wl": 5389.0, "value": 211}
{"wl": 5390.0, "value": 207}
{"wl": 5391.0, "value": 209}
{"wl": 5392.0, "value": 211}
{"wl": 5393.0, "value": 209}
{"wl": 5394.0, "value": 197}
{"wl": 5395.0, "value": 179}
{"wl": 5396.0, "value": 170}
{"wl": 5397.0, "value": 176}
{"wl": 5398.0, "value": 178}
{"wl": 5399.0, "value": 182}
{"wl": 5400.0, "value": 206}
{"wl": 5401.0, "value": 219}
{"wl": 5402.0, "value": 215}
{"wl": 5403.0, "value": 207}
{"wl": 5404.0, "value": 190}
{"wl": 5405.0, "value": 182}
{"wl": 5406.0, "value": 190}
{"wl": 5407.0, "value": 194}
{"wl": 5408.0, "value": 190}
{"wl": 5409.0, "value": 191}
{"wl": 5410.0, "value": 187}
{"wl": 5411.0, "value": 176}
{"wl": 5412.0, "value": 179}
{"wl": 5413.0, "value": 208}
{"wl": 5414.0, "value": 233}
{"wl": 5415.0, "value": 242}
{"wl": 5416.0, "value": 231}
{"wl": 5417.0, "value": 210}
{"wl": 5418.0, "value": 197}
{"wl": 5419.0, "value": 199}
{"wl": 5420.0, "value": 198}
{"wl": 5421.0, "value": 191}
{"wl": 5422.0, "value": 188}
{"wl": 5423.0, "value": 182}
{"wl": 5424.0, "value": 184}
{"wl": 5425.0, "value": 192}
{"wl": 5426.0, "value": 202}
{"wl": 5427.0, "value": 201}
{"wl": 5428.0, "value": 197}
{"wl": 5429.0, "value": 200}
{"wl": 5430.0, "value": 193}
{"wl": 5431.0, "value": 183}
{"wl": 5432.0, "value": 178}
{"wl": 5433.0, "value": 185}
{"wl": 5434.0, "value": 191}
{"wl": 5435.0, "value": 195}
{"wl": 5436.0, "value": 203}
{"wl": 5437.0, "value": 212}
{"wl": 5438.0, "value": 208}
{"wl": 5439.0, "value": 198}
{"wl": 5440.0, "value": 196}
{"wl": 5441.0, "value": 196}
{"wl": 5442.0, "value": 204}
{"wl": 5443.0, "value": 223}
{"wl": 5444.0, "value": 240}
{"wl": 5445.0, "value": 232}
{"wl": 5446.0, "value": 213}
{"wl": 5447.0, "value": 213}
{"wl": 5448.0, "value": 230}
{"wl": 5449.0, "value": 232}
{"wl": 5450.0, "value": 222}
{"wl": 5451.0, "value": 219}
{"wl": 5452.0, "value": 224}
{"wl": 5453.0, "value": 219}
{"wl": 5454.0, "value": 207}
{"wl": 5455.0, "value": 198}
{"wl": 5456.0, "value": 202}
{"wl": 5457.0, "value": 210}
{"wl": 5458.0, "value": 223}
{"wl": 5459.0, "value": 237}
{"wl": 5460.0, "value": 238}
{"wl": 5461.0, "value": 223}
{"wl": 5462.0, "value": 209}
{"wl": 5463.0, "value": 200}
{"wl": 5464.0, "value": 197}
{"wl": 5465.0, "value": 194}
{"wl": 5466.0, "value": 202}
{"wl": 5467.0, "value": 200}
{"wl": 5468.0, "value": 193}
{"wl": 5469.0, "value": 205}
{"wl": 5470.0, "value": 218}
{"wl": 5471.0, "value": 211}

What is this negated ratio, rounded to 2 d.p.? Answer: -0.88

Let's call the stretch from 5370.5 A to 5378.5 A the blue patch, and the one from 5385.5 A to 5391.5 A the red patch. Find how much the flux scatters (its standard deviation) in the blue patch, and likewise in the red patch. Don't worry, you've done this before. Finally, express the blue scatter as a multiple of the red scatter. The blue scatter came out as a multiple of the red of 3.0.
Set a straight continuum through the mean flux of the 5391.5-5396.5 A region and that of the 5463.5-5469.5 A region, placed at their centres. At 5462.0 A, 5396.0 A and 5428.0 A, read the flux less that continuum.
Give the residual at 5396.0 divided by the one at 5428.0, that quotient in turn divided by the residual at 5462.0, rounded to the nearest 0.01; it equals -1.64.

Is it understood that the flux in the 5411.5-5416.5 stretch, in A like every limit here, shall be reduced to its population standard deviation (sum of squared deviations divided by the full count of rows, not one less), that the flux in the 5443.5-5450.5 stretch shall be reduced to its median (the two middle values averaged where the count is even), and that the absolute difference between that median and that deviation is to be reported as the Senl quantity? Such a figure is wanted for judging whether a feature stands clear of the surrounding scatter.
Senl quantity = 207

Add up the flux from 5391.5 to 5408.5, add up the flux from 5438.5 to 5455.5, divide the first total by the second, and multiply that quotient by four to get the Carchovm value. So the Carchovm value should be 3.60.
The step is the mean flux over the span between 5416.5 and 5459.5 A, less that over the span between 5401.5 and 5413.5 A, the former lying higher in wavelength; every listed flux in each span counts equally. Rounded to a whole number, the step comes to 13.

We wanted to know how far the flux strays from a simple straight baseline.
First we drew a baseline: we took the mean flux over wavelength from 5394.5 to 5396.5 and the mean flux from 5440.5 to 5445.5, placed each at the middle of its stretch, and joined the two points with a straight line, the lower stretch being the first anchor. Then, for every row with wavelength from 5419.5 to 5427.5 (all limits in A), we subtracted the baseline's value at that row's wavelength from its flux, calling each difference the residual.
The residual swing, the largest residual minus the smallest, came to 19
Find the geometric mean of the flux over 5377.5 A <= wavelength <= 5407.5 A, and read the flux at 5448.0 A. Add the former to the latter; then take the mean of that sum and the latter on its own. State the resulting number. 332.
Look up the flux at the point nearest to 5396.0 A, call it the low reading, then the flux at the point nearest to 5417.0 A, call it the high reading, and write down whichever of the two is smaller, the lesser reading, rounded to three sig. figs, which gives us 170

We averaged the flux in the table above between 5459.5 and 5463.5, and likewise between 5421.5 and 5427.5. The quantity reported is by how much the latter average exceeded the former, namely -26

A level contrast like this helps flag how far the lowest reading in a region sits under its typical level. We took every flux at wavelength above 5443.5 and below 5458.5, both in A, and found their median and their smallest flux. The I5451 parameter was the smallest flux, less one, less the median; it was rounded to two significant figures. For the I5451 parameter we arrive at -22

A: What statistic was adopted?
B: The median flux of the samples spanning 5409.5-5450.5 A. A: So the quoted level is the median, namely 199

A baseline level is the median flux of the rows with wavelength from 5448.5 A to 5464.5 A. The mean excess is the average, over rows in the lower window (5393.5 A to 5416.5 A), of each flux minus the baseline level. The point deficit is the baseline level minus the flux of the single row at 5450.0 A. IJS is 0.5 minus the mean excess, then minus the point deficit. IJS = 25.9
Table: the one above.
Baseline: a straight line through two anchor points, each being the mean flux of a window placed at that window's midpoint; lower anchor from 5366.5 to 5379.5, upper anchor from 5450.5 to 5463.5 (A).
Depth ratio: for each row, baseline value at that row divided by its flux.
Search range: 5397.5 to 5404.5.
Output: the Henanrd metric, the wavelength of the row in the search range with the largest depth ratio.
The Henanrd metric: 5398.0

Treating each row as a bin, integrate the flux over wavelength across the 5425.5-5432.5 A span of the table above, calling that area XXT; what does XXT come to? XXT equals 1354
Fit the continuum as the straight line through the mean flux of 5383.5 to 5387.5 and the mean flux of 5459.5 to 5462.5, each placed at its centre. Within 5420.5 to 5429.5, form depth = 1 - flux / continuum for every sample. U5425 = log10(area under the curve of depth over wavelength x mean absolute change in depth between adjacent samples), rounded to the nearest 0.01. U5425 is -1.62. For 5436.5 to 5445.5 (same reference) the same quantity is -1.80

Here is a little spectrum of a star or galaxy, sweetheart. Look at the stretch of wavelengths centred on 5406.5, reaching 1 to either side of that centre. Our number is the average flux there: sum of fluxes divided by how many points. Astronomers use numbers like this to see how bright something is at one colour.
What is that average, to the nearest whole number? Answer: 192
